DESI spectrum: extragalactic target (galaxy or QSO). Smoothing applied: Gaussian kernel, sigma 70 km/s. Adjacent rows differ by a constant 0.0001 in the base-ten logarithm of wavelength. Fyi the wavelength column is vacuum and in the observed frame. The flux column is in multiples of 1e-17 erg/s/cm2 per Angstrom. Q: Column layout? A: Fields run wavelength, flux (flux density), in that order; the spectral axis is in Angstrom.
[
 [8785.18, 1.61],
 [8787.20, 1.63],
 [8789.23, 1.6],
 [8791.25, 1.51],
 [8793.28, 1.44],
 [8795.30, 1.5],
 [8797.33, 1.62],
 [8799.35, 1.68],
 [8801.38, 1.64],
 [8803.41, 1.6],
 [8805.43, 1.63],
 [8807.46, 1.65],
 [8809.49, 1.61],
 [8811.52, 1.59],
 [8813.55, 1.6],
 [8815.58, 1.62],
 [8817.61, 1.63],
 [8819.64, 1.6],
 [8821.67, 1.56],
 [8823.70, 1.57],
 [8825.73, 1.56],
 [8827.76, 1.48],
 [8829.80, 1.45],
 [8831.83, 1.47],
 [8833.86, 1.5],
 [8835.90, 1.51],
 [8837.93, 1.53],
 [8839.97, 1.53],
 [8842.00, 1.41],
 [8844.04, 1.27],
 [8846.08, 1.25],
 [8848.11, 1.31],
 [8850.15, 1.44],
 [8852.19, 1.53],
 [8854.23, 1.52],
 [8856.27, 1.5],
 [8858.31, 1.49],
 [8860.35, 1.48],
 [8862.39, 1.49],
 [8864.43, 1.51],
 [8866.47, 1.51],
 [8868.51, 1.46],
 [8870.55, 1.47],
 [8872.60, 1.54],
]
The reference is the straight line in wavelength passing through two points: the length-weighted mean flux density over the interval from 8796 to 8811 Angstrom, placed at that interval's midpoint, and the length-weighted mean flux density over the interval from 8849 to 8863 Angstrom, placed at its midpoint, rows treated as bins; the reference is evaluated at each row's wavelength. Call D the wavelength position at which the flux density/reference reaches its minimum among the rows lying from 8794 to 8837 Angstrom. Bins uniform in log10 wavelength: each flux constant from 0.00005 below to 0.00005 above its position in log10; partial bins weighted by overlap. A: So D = 8795.30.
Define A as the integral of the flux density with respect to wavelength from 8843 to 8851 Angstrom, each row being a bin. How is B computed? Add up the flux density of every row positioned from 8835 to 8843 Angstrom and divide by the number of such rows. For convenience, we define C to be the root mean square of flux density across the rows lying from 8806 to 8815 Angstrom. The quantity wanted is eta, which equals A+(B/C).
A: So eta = 11.4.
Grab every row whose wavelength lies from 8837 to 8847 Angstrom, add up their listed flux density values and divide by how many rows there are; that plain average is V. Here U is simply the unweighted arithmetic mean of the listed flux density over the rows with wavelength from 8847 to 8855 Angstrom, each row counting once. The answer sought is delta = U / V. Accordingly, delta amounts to 1.04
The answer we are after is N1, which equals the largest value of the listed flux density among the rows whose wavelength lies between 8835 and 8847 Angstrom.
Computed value 1.53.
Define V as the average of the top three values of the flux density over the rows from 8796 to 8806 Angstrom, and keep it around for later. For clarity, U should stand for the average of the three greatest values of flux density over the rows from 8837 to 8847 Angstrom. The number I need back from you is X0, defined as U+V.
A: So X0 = 3.140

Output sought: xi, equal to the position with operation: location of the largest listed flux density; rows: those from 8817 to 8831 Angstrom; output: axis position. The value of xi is 8817.61 Angstrom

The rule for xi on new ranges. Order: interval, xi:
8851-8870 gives 8852.19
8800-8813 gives 8807.46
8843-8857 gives 8852.19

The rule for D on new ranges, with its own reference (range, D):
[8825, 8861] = 8846.08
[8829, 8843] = 8842.00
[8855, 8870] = 8860.35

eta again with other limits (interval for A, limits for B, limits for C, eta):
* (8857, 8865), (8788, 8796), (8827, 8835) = 13.0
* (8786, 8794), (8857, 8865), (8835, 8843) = 13.4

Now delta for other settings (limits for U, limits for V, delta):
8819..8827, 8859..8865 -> 1.05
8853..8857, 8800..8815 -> 0.93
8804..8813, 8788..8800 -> 1.04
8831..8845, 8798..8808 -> 0.89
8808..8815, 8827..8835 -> 1.08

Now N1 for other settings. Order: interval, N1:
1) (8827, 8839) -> 1.53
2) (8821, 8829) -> 1.57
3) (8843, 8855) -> 1.53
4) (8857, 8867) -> 1.51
